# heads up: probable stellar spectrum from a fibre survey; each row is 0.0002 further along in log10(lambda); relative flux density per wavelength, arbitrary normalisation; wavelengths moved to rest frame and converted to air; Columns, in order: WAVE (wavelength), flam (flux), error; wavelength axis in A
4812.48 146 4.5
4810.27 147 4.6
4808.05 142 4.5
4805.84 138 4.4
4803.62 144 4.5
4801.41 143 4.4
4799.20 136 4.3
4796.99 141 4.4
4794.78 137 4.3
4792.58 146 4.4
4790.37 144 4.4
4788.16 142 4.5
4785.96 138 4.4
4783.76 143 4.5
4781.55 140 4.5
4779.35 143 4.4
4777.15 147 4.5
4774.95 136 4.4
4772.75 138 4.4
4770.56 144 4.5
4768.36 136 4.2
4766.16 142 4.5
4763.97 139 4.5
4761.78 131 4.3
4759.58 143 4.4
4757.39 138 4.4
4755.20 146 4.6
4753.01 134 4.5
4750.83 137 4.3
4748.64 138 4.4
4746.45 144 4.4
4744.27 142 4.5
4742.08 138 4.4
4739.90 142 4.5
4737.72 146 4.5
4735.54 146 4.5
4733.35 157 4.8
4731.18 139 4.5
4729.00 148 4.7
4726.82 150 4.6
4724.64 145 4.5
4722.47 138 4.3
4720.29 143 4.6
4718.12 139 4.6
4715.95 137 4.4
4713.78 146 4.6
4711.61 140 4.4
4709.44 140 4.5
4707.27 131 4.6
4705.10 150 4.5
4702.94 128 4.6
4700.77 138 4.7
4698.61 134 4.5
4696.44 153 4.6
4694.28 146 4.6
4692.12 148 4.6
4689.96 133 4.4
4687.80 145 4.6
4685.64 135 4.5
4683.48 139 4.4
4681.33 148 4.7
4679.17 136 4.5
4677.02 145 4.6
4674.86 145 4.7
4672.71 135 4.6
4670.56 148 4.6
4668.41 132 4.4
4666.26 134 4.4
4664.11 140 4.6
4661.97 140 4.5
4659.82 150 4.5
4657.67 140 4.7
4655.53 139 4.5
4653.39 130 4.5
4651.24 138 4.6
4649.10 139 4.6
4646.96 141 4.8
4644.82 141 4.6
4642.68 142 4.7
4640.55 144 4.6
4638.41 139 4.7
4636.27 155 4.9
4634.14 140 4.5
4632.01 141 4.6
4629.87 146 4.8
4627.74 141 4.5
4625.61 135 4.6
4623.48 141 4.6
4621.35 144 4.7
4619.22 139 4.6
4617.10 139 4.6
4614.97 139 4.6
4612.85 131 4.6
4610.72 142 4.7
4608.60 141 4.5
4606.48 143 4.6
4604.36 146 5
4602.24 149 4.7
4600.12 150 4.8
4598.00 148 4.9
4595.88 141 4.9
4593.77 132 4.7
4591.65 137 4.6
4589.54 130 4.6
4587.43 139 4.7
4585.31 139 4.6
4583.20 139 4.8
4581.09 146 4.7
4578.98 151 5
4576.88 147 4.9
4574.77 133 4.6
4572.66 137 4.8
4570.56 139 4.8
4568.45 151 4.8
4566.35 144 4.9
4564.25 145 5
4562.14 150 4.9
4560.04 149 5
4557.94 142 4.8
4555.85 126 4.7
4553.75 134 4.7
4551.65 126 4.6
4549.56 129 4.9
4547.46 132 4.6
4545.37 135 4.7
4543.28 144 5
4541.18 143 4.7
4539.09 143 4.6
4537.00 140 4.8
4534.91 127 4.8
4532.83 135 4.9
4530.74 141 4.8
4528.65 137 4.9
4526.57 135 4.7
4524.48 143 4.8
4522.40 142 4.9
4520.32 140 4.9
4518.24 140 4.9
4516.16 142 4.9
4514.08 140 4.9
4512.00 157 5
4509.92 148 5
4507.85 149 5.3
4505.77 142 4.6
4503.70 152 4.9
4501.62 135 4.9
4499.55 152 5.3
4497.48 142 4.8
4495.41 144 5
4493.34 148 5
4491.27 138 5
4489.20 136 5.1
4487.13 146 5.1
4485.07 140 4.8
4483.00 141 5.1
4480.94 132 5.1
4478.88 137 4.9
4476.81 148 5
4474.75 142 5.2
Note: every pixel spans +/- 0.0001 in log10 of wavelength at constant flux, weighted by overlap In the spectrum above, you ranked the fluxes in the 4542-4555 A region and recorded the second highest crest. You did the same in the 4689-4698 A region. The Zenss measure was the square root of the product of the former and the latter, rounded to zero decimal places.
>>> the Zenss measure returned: 141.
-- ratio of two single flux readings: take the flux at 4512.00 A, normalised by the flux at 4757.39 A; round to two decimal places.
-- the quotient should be 1.14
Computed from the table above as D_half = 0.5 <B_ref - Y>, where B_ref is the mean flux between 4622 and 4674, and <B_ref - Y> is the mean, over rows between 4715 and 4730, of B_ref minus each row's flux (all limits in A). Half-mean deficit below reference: -1.2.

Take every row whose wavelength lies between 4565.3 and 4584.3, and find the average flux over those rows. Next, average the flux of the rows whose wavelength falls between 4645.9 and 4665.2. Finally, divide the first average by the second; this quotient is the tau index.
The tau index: 1.024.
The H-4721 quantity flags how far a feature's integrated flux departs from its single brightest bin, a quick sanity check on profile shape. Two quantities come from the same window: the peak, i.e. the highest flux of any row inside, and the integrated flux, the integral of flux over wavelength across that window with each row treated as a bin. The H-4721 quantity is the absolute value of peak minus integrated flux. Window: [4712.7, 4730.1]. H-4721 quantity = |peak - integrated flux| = 2342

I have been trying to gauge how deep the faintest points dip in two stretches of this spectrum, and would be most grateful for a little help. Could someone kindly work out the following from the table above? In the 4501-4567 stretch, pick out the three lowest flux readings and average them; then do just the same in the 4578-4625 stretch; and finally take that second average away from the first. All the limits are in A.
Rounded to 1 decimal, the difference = -4.7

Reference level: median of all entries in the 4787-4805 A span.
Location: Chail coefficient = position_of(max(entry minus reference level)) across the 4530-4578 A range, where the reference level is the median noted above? 4568.45 A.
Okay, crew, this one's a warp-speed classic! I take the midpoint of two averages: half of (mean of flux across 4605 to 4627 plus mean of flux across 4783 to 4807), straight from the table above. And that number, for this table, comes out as 140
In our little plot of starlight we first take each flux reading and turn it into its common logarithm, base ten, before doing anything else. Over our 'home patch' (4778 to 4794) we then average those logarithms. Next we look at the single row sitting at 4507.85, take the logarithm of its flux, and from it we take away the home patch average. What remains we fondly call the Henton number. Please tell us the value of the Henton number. 0.020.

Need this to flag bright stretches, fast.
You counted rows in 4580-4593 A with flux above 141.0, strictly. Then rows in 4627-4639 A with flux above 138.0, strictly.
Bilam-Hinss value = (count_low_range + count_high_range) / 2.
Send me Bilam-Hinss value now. 3.50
